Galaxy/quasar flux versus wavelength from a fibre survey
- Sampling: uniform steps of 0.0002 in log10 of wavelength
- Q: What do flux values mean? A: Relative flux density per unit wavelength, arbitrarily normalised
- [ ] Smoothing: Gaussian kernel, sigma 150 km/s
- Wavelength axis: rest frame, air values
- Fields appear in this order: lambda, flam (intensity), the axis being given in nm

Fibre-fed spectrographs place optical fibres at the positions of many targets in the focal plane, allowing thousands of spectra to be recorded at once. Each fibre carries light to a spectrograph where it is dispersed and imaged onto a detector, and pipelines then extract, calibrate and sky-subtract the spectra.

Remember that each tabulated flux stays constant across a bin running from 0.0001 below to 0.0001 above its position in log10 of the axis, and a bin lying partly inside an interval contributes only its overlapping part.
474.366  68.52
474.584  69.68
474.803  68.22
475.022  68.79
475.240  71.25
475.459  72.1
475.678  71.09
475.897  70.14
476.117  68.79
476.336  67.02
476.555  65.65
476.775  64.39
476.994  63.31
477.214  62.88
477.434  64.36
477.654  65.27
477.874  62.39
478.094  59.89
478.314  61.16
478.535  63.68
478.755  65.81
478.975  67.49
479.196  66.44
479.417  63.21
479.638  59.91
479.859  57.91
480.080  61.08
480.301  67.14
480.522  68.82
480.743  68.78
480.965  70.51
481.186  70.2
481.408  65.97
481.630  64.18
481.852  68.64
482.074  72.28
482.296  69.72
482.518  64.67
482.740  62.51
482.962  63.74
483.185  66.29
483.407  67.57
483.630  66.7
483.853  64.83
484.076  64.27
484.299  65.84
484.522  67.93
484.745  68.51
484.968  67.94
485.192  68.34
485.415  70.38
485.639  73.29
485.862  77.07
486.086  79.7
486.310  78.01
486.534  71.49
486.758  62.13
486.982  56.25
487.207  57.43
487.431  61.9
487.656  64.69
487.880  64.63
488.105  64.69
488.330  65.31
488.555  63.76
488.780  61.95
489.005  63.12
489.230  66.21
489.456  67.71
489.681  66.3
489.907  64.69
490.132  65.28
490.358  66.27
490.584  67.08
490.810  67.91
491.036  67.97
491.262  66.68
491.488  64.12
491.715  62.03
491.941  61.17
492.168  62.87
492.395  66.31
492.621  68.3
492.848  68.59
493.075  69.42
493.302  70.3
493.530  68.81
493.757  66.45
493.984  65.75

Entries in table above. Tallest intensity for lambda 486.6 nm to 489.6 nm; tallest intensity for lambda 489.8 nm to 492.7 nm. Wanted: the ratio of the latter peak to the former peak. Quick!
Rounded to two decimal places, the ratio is 1.01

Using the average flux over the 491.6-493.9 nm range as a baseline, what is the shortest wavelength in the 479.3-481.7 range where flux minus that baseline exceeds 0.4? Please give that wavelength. 480.301 nm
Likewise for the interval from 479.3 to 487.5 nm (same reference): 480.301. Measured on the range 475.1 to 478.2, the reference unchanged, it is 475.240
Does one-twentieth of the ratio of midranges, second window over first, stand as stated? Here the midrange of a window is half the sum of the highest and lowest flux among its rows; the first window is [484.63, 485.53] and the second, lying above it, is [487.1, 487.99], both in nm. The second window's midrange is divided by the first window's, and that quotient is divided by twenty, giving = 0.0441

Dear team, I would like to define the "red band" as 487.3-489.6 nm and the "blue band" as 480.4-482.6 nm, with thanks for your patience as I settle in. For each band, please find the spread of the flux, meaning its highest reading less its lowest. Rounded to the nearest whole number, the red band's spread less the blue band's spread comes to -2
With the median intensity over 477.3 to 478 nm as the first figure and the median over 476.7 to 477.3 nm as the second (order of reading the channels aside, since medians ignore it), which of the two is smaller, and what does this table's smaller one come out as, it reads 63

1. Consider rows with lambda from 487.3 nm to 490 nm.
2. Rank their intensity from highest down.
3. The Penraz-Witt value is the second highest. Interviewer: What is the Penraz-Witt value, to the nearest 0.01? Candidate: 66.30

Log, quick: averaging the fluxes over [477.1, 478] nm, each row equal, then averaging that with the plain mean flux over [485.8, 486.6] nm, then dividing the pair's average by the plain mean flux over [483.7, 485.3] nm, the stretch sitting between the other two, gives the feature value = 1.05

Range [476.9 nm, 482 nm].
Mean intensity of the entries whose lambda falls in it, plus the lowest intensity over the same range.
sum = 123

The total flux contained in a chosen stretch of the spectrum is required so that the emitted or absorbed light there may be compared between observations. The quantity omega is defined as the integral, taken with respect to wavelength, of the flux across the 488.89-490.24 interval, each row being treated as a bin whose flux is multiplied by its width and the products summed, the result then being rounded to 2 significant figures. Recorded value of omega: 89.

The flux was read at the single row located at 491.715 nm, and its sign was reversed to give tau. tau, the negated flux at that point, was -62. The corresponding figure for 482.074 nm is -72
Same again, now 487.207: -57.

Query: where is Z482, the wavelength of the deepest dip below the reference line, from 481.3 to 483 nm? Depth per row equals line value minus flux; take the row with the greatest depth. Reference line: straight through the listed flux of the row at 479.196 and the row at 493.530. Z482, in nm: 482.740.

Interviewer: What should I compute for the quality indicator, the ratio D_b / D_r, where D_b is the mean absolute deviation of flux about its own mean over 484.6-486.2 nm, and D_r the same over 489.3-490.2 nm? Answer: 3.8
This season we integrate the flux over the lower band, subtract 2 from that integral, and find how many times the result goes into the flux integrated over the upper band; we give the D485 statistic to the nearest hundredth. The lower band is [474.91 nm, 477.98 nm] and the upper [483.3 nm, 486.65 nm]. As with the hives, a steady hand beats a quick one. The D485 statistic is 1.15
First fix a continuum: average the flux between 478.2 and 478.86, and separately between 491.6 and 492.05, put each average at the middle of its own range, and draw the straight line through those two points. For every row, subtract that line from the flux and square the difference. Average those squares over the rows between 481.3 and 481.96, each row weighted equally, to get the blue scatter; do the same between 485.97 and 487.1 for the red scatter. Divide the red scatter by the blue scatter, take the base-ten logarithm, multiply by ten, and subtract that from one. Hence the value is -8.9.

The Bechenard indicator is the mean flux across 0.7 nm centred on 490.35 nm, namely 66.2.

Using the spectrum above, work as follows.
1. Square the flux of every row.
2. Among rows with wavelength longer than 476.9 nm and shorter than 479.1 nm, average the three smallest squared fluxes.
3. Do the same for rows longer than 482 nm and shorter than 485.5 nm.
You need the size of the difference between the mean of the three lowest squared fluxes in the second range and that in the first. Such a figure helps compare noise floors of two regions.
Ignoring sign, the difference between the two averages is 294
